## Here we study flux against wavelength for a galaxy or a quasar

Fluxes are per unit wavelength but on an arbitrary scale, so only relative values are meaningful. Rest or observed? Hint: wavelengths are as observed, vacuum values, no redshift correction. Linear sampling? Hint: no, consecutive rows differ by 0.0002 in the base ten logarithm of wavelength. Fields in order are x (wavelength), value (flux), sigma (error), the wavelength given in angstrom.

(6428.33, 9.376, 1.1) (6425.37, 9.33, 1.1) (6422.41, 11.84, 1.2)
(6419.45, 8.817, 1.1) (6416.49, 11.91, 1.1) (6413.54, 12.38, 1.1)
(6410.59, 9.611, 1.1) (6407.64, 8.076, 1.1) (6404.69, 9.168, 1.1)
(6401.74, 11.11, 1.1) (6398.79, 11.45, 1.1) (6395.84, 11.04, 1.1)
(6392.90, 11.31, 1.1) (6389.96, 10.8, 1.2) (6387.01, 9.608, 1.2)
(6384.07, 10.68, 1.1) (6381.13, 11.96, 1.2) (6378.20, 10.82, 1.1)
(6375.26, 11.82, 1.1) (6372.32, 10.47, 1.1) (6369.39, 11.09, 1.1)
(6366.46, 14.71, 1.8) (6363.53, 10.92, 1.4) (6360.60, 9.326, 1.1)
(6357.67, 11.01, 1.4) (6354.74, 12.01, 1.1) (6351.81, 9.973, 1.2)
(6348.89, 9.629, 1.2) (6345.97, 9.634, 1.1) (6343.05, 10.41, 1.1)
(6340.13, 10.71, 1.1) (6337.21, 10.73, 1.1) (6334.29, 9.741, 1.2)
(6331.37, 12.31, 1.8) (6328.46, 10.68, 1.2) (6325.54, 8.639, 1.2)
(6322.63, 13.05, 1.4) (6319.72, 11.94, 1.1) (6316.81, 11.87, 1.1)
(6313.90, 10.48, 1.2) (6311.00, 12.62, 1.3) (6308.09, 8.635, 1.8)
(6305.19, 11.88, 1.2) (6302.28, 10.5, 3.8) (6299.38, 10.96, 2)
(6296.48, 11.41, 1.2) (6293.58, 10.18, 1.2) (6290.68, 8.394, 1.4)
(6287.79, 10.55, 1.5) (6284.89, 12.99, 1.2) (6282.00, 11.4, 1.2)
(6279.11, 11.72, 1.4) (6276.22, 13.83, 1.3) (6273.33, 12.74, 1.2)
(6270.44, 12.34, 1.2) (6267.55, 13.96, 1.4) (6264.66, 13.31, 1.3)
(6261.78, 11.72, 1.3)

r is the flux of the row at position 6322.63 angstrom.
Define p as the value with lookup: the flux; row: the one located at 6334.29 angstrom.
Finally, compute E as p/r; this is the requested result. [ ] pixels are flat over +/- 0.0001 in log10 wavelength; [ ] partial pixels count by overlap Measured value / 0.75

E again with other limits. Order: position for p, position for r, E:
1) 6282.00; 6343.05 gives 1.10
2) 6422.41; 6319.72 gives 0.99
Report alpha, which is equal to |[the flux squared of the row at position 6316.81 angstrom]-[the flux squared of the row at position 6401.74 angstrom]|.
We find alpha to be 17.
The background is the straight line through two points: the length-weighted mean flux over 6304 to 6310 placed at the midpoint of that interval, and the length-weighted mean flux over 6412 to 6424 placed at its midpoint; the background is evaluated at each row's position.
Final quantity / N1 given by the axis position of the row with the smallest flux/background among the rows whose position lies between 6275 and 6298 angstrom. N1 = 6290.68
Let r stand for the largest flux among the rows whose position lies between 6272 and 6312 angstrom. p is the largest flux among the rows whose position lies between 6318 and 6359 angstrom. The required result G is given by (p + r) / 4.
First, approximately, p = 13.05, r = 13.83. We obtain 6.7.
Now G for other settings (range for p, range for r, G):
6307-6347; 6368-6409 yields 6.3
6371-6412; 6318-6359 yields 6.3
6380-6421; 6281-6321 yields 6.3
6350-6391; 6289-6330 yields 6.9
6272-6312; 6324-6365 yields 6.5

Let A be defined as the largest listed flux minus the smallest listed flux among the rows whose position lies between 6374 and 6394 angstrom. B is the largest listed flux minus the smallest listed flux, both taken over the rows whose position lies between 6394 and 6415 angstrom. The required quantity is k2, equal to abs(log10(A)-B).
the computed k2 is 3.9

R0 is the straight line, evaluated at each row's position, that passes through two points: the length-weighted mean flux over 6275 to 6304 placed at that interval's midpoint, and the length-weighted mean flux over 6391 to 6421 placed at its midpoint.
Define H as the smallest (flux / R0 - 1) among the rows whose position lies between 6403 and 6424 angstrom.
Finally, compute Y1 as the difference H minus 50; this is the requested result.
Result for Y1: -50.2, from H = -0.230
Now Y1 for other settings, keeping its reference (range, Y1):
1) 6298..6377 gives -50.2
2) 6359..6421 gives -50.2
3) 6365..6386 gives -50.0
